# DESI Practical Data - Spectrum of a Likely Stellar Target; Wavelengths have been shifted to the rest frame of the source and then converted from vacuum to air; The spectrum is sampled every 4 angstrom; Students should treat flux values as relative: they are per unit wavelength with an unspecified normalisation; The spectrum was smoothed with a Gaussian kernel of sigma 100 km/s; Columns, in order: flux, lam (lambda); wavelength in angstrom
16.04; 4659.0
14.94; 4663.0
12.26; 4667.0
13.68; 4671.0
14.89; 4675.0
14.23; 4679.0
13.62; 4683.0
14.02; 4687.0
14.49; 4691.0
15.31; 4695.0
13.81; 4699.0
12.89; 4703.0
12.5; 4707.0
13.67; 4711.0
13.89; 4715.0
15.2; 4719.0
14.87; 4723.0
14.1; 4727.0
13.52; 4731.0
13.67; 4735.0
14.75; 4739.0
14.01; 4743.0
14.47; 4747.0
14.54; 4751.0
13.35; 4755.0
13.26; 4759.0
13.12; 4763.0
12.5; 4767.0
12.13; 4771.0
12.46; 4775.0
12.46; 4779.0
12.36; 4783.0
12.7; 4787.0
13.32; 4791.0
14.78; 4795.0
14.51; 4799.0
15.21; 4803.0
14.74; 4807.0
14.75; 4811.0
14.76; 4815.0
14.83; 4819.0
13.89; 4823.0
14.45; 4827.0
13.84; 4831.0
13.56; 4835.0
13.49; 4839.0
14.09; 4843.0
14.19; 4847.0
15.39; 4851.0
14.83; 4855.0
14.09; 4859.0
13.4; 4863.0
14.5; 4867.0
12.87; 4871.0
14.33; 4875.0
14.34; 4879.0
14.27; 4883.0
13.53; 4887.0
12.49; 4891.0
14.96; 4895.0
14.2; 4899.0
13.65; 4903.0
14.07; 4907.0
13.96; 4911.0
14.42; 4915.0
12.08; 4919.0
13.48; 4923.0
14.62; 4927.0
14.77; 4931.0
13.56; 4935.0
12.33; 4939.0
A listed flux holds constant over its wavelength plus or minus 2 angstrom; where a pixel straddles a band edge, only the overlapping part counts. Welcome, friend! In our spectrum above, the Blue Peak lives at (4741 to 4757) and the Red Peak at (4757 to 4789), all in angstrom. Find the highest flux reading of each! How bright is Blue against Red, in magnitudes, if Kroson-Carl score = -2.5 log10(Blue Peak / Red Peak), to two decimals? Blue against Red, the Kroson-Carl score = -0.10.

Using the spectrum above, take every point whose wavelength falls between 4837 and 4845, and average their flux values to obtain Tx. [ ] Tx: 13.8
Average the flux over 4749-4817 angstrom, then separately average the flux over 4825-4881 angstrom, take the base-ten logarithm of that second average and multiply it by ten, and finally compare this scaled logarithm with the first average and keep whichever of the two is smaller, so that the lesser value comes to 11.49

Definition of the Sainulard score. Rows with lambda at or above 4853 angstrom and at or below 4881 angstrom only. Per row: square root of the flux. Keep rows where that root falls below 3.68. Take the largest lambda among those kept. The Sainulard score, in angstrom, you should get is 4871.0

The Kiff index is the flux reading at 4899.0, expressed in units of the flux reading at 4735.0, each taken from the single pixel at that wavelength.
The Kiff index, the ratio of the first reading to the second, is 1.04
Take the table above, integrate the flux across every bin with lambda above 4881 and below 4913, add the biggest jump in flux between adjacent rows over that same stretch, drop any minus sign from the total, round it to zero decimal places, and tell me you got 447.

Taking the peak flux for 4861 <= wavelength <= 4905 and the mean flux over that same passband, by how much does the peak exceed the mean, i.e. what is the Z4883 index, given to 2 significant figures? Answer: 1.1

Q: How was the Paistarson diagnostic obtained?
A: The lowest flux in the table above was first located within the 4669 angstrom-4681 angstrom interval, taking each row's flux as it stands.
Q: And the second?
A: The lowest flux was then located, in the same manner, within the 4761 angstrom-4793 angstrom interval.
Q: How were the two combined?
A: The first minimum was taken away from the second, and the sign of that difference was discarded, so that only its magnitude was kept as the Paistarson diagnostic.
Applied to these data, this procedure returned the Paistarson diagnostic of 1.55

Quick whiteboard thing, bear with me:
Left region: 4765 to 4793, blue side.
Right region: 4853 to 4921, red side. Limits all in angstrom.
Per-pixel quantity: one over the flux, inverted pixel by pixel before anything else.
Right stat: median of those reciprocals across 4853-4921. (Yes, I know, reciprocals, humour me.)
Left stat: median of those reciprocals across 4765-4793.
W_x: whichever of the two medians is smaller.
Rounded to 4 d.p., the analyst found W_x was 0.0710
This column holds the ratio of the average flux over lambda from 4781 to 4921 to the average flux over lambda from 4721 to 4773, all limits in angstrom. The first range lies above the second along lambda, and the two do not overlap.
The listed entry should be 1.02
